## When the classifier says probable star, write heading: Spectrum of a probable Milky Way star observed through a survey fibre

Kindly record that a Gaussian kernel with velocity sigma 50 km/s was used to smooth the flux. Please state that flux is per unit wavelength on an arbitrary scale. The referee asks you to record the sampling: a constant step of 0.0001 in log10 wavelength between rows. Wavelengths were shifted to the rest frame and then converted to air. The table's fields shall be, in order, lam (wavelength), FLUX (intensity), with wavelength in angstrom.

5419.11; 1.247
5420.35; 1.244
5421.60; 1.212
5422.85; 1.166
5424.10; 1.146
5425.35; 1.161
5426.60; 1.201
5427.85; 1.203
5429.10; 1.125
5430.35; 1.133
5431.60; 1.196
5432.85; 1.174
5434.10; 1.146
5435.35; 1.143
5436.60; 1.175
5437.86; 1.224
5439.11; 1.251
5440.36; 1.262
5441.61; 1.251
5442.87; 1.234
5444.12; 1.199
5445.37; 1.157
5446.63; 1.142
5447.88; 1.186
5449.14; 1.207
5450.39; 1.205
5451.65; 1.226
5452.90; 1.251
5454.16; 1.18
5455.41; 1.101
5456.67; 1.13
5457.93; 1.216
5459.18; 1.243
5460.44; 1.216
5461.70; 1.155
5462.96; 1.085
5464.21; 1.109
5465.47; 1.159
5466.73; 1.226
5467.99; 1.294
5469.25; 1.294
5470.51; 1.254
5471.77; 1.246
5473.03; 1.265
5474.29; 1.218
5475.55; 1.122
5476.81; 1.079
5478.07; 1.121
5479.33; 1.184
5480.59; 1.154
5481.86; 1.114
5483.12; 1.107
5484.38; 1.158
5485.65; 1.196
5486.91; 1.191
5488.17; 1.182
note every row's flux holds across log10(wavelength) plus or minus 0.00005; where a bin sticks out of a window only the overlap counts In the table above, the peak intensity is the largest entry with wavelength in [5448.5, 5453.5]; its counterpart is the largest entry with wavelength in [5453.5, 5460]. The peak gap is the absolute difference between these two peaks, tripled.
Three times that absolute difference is 0.024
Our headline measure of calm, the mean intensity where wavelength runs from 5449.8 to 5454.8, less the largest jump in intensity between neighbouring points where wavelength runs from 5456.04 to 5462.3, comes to 1.13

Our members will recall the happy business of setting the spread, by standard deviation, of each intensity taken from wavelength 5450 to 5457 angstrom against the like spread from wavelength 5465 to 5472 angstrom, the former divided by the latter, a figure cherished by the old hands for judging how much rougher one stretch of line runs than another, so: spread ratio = 1.14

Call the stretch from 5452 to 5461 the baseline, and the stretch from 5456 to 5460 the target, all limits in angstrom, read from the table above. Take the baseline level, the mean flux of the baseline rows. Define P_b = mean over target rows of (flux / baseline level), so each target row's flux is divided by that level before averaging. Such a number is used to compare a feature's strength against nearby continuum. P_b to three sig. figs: 1.00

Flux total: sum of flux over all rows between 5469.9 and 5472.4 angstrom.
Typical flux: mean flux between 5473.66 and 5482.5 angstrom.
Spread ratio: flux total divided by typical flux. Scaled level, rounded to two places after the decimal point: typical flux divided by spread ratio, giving 0.52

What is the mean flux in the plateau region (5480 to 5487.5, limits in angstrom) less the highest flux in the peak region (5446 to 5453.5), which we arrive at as -0.10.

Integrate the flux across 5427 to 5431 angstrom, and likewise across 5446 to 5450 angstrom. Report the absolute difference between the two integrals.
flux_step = 0.1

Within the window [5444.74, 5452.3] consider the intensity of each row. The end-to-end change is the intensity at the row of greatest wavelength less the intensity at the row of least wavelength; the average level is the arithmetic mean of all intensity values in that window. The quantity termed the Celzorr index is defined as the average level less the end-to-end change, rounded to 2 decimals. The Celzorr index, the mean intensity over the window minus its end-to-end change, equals 1.12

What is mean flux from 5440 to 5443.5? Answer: 1.25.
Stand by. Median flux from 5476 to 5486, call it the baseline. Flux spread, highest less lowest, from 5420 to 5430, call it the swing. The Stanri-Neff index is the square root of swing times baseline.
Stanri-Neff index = 0.368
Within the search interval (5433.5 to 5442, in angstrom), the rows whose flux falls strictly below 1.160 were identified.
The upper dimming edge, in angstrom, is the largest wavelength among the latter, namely 5435.35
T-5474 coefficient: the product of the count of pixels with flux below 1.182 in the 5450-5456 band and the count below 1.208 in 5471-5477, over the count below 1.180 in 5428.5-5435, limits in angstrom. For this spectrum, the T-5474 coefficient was 1.0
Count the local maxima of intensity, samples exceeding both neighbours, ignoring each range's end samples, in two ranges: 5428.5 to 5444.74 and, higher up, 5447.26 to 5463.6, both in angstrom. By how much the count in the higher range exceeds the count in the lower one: 1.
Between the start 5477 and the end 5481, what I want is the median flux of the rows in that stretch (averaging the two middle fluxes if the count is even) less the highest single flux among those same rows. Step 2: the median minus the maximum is -0.030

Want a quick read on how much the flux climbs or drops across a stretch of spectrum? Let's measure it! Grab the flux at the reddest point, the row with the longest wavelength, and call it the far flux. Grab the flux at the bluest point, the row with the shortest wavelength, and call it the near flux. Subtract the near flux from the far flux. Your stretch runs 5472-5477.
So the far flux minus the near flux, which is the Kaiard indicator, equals -0.19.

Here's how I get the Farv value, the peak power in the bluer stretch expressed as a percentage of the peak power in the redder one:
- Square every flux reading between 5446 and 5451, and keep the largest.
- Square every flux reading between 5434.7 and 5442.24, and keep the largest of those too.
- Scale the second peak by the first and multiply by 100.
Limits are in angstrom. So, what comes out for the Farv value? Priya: 109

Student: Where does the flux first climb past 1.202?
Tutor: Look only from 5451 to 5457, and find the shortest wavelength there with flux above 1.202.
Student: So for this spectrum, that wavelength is 5451.65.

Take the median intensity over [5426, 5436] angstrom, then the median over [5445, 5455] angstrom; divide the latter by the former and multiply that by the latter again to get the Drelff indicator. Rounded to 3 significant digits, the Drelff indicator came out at 1.23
